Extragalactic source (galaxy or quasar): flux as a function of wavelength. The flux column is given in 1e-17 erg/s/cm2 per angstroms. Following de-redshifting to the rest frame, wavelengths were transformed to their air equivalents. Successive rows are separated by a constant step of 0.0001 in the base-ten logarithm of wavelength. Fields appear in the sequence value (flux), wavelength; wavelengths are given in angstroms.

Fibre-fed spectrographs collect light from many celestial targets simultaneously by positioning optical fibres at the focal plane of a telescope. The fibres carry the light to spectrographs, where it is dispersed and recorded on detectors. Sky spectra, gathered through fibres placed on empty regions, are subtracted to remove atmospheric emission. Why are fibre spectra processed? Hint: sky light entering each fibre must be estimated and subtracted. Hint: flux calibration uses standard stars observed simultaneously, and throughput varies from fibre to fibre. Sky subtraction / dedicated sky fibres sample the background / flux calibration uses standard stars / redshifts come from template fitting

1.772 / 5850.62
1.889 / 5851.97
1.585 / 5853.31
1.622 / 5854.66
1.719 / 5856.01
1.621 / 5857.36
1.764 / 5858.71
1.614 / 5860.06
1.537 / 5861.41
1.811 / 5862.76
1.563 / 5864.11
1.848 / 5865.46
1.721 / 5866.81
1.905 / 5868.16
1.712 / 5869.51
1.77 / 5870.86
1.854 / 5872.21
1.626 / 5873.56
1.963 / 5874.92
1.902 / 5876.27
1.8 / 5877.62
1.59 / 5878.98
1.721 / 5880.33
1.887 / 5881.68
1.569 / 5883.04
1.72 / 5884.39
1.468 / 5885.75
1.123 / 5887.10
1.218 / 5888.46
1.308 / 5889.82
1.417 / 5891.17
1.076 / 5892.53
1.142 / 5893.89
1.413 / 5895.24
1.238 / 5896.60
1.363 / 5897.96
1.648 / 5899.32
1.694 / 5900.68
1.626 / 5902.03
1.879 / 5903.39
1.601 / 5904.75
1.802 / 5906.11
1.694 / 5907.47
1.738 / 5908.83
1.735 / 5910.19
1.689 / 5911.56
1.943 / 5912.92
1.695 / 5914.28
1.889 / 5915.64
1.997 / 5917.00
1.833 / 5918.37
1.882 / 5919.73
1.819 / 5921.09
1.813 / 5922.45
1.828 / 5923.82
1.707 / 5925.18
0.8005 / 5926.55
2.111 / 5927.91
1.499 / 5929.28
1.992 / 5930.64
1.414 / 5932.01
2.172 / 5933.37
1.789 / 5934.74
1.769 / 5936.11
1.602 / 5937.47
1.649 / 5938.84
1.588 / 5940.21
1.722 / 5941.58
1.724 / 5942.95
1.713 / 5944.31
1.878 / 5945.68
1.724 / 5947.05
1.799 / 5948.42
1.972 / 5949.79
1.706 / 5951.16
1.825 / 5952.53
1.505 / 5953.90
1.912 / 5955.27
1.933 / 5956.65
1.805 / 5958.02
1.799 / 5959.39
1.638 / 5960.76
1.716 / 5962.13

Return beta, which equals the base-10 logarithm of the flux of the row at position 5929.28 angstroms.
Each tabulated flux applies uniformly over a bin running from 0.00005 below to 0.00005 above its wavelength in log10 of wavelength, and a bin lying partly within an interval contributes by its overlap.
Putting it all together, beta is 0.18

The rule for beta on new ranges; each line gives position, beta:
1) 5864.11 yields 0.19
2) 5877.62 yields 0.26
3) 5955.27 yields 0.28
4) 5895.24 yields 0.15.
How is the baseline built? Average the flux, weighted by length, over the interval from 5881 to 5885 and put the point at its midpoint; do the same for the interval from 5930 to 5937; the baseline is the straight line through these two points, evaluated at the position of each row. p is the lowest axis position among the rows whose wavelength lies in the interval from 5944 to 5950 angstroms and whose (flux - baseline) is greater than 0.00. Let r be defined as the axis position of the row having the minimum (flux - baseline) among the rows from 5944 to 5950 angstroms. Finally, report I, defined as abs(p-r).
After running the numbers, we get 1.4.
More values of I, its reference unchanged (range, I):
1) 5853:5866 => 5.4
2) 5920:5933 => 5.5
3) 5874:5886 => 10.8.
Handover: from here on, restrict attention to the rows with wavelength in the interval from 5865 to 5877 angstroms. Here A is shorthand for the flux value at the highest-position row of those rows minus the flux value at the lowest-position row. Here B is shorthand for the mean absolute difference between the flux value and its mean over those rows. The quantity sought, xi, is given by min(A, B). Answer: 0.05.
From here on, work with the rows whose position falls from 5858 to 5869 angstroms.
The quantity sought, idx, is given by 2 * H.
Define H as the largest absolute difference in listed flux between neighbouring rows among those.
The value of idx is 0.57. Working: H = 0.285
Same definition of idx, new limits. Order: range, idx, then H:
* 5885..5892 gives 0.69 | 0.345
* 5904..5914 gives 0.51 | 0.254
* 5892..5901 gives 0.57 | 0.285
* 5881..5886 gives 0.64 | 0.318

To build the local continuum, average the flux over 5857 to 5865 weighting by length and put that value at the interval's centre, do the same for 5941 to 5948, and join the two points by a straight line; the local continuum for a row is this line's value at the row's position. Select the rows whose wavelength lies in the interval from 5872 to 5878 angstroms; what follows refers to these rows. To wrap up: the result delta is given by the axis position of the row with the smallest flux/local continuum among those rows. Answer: 5873.56 angstroms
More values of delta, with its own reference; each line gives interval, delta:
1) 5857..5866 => 5861.41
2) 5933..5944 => 5940.21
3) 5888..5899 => 5892.53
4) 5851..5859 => 5853.31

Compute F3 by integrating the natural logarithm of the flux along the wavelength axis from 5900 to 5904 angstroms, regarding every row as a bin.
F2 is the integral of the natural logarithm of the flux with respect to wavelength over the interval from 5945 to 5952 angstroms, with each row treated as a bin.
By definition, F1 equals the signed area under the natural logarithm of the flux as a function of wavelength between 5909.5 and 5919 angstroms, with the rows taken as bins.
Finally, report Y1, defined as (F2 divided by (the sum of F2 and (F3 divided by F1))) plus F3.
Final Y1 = 3.1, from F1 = 6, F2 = 4.2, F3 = 2.2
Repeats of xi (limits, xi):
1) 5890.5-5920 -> 0.20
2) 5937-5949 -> 0.07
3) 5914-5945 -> 0.02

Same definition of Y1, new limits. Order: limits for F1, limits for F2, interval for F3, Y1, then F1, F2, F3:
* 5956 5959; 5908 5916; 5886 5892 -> 2.3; 2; 4.6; 1.4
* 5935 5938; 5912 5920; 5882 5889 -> 3.3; 2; 5.0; 2.5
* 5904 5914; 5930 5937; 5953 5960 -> 4.9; 6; 4.1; 4.1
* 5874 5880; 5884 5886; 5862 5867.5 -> 3.5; 4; 0.9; 3.0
